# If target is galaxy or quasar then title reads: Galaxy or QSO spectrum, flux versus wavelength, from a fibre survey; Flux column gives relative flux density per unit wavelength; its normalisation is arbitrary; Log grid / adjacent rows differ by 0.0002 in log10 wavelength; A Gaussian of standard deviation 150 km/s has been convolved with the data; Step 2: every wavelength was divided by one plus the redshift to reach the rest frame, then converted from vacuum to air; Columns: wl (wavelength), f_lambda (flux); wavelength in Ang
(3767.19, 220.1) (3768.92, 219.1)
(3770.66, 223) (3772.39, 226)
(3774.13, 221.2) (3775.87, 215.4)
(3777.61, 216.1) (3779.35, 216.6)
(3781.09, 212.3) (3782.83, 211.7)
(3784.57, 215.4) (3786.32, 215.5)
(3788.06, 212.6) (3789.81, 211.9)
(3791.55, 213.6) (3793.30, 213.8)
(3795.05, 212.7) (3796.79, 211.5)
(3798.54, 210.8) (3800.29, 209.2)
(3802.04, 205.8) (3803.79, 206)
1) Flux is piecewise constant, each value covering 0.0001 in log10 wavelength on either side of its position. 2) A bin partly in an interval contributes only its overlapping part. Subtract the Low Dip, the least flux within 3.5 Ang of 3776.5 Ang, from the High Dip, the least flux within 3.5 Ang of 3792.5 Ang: -3.5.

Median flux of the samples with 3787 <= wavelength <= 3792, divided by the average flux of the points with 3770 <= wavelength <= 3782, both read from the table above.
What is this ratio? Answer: 0.972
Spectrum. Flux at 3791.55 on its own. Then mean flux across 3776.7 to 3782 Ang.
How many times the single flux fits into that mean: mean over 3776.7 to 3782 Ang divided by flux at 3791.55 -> 1.01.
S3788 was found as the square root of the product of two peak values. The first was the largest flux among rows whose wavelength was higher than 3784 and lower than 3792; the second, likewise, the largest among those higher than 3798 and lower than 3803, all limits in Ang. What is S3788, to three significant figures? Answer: 213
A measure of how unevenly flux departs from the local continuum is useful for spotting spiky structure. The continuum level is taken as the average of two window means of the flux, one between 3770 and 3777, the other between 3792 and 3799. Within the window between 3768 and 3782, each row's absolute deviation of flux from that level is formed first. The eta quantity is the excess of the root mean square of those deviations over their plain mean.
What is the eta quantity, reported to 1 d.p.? 1.0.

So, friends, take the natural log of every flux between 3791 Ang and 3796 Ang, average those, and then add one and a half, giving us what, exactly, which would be 6.86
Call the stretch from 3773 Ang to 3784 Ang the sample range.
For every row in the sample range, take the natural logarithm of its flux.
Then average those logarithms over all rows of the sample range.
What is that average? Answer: 5.37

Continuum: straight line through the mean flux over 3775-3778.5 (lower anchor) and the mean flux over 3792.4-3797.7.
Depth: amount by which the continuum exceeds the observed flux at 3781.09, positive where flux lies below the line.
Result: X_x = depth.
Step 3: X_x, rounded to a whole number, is 3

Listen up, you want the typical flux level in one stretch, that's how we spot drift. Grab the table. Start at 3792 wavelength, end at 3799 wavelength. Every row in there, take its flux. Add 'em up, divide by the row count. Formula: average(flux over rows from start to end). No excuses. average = 212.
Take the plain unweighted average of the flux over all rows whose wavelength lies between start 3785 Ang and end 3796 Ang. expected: 213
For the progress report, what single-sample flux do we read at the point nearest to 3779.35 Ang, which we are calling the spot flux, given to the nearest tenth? 216.6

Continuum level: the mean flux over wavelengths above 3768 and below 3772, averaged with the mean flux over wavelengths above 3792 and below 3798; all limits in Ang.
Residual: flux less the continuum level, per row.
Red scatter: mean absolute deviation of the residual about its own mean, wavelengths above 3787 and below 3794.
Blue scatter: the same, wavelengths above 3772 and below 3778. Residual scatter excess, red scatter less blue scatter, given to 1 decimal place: -3.2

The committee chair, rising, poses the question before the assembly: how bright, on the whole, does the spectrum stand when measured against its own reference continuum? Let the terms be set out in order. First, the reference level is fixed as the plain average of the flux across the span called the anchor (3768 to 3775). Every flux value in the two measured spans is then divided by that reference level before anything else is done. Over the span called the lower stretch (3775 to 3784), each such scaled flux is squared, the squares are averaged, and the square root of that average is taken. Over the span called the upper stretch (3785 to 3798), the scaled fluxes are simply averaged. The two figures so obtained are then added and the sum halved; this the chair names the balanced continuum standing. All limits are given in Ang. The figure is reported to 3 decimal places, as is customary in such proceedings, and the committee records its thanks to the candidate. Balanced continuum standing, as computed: 0.961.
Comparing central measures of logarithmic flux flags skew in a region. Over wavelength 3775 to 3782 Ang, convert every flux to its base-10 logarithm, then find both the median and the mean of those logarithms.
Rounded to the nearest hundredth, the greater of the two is 2.33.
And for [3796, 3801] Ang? 2.32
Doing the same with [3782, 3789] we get 2.33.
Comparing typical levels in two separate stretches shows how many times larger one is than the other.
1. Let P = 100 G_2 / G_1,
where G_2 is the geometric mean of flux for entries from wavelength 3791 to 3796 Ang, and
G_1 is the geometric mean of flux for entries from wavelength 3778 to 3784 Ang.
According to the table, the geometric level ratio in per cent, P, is 99.9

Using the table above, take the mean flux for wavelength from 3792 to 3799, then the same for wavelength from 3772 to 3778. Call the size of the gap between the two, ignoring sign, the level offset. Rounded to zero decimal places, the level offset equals 7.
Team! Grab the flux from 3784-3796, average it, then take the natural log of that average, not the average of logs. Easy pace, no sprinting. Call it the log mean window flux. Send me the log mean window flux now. 5.364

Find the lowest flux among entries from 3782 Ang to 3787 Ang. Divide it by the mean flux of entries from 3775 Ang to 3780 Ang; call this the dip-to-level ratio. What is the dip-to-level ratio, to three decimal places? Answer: 0.980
